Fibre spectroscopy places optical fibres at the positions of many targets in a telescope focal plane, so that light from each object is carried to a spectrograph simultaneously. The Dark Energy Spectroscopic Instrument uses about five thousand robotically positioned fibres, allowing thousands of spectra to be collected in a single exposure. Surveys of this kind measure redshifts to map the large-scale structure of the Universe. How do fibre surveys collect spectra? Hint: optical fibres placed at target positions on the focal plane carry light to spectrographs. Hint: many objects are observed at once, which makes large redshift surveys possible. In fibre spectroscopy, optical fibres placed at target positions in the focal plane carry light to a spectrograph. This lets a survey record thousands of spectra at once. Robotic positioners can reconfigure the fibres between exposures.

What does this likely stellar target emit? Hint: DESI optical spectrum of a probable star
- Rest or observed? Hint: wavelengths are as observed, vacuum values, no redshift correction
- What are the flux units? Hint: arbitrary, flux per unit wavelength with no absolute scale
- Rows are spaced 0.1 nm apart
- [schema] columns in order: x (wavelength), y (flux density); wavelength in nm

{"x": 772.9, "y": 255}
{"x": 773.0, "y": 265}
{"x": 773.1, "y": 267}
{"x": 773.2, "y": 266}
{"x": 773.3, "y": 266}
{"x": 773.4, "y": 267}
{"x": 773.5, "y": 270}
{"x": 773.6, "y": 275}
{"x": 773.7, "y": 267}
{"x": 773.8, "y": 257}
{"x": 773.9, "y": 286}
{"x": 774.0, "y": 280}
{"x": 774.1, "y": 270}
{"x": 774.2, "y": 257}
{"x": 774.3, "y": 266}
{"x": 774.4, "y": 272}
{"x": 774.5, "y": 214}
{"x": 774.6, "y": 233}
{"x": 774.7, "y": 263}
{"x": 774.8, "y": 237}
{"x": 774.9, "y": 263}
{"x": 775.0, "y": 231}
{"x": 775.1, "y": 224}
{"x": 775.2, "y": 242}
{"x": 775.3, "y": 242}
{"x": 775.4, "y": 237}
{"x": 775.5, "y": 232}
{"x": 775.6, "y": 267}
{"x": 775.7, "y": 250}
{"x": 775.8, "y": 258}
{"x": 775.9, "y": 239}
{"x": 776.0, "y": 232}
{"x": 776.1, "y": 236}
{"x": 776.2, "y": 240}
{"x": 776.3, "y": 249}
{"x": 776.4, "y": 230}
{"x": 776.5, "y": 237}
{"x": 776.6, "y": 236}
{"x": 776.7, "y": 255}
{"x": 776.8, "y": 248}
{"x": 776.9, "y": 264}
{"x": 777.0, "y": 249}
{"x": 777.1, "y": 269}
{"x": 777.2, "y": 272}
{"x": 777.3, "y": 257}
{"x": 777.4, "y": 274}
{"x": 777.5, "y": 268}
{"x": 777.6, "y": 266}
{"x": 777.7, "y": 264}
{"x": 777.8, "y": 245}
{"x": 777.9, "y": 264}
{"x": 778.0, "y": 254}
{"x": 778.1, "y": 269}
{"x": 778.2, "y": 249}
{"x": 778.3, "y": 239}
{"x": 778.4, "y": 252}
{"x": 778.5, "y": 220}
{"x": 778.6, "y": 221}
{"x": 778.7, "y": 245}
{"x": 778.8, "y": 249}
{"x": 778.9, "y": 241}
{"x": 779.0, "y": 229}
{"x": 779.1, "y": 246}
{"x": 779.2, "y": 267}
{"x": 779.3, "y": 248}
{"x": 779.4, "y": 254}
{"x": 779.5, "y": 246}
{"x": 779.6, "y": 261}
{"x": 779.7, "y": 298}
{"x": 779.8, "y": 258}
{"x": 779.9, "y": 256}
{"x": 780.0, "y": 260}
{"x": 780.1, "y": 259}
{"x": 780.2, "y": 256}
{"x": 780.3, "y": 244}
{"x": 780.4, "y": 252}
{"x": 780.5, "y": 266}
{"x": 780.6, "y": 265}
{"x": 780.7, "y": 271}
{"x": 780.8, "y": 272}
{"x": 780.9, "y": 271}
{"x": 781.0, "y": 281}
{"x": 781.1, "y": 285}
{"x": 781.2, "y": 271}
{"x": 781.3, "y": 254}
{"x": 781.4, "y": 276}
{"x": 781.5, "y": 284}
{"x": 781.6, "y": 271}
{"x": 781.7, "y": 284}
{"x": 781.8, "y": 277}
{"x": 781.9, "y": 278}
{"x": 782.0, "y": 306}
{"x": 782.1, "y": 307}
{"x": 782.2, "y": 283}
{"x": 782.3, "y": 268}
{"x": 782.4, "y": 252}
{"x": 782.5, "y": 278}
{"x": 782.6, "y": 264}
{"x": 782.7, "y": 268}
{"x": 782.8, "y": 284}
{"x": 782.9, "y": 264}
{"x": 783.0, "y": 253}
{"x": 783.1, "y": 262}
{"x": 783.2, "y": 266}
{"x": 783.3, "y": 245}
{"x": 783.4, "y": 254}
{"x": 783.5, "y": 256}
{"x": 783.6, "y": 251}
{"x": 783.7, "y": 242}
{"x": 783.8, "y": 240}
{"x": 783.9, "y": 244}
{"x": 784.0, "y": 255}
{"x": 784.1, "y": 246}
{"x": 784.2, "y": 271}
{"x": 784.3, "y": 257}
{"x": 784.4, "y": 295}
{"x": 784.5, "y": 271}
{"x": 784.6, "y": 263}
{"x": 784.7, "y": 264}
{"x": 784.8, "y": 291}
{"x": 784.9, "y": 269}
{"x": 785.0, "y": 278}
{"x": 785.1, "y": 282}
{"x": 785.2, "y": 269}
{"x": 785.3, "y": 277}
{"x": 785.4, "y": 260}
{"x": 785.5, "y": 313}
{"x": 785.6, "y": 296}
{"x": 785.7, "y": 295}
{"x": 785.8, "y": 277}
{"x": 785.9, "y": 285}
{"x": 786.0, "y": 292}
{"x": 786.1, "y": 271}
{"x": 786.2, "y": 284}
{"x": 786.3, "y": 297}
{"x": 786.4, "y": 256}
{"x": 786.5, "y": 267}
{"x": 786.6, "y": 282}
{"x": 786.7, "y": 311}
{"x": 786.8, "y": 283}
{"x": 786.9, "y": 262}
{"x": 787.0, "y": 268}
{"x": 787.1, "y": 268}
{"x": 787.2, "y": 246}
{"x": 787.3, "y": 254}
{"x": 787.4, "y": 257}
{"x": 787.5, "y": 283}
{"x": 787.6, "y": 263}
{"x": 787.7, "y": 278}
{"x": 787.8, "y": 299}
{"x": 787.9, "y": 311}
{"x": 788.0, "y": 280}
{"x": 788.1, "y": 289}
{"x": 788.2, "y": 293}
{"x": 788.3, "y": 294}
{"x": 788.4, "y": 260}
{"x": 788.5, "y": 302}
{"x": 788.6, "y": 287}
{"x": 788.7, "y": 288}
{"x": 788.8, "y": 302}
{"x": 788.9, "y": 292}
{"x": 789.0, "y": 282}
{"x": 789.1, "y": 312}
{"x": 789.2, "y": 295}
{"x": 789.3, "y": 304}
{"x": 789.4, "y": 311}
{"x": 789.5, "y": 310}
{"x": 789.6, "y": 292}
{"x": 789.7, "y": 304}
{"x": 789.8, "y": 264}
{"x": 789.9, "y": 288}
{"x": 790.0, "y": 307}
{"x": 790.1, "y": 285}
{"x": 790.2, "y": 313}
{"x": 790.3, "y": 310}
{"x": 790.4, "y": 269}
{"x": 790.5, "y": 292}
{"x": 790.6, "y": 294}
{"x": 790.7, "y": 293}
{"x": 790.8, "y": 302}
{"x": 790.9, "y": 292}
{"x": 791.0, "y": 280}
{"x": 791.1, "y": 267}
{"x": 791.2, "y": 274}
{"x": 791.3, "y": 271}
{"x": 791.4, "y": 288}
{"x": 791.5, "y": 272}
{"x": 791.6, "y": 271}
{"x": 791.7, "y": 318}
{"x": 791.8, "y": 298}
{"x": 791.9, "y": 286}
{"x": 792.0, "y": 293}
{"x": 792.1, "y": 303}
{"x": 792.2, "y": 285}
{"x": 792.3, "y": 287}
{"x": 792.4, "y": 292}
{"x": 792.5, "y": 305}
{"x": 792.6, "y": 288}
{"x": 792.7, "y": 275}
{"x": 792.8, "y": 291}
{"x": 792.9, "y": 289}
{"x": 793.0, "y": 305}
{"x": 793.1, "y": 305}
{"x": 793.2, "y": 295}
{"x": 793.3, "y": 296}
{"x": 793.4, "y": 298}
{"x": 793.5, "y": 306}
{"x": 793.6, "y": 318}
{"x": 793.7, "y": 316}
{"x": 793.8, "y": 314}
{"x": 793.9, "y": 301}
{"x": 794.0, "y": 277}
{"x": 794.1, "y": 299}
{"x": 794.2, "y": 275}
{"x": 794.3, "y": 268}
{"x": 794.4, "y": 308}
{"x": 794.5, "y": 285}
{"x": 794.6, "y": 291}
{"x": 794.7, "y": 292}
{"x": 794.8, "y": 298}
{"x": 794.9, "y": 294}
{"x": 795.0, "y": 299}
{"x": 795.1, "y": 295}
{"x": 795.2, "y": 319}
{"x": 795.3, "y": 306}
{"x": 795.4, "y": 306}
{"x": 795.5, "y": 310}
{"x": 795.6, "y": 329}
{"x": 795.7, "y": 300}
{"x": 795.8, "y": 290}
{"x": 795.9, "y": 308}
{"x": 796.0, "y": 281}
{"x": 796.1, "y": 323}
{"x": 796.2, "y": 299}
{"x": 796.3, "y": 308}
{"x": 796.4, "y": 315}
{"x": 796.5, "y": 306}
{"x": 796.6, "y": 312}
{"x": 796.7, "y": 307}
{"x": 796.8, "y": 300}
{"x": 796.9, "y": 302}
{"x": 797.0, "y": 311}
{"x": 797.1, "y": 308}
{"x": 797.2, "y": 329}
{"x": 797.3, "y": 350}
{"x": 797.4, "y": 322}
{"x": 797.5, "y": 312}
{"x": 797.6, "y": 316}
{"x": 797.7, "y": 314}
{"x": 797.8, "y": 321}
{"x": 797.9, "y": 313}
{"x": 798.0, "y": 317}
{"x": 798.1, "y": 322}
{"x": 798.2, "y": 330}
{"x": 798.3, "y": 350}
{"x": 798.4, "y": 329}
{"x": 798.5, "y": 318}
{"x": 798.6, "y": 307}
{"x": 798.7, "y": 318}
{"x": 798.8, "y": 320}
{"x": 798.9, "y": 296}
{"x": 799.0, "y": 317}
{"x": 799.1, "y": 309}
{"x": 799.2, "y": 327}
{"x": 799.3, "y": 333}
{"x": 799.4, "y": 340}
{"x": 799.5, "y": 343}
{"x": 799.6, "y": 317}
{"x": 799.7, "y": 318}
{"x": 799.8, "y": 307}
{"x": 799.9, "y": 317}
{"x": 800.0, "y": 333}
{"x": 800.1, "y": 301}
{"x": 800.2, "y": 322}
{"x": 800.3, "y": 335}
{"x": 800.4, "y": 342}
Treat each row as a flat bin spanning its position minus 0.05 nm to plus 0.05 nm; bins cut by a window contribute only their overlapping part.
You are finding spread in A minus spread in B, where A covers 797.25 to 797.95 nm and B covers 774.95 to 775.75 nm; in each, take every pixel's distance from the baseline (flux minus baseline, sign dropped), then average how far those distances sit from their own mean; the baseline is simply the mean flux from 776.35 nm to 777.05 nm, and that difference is 2.1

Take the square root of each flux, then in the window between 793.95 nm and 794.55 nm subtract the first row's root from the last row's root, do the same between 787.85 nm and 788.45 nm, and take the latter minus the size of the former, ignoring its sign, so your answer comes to -1.7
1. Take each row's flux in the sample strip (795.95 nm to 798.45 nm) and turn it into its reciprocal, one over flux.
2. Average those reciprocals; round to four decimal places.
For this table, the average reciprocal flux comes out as 0.0032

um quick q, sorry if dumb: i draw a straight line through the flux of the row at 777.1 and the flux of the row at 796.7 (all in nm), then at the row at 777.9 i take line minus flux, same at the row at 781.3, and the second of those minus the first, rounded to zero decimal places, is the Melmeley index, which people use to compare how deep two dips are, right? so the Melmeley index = 17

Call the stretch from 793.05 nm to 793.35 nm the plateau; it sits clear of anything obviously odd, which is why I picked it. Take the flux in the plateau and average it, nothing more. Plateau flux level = 299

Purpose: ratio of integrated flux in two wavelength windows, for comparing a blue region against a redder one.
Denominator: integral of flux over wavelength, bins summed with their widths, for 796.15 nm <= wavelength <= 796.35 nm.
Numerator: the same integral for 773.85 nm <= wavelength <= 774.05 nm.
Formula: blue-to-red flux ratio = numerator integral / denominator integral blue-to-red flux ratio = 0.93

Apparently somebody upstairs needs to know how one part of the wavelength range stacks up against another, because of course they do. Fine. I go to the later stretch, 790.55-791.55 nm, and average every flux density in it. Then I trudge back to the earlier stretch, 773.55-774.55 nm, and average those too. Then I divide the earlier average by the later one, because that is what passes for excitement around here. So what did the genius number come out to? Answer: 0.93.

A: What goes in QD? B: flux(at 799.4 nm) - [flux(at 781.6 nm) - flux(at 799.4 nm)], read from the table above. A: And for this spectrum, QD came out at 409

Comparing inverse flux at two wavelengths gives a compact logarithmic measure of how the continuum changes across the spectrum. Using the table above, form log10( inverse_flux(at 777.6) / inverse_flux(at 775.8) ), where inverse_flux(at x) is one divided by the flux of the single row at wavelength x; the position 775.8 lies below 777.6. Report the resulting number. -0.013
